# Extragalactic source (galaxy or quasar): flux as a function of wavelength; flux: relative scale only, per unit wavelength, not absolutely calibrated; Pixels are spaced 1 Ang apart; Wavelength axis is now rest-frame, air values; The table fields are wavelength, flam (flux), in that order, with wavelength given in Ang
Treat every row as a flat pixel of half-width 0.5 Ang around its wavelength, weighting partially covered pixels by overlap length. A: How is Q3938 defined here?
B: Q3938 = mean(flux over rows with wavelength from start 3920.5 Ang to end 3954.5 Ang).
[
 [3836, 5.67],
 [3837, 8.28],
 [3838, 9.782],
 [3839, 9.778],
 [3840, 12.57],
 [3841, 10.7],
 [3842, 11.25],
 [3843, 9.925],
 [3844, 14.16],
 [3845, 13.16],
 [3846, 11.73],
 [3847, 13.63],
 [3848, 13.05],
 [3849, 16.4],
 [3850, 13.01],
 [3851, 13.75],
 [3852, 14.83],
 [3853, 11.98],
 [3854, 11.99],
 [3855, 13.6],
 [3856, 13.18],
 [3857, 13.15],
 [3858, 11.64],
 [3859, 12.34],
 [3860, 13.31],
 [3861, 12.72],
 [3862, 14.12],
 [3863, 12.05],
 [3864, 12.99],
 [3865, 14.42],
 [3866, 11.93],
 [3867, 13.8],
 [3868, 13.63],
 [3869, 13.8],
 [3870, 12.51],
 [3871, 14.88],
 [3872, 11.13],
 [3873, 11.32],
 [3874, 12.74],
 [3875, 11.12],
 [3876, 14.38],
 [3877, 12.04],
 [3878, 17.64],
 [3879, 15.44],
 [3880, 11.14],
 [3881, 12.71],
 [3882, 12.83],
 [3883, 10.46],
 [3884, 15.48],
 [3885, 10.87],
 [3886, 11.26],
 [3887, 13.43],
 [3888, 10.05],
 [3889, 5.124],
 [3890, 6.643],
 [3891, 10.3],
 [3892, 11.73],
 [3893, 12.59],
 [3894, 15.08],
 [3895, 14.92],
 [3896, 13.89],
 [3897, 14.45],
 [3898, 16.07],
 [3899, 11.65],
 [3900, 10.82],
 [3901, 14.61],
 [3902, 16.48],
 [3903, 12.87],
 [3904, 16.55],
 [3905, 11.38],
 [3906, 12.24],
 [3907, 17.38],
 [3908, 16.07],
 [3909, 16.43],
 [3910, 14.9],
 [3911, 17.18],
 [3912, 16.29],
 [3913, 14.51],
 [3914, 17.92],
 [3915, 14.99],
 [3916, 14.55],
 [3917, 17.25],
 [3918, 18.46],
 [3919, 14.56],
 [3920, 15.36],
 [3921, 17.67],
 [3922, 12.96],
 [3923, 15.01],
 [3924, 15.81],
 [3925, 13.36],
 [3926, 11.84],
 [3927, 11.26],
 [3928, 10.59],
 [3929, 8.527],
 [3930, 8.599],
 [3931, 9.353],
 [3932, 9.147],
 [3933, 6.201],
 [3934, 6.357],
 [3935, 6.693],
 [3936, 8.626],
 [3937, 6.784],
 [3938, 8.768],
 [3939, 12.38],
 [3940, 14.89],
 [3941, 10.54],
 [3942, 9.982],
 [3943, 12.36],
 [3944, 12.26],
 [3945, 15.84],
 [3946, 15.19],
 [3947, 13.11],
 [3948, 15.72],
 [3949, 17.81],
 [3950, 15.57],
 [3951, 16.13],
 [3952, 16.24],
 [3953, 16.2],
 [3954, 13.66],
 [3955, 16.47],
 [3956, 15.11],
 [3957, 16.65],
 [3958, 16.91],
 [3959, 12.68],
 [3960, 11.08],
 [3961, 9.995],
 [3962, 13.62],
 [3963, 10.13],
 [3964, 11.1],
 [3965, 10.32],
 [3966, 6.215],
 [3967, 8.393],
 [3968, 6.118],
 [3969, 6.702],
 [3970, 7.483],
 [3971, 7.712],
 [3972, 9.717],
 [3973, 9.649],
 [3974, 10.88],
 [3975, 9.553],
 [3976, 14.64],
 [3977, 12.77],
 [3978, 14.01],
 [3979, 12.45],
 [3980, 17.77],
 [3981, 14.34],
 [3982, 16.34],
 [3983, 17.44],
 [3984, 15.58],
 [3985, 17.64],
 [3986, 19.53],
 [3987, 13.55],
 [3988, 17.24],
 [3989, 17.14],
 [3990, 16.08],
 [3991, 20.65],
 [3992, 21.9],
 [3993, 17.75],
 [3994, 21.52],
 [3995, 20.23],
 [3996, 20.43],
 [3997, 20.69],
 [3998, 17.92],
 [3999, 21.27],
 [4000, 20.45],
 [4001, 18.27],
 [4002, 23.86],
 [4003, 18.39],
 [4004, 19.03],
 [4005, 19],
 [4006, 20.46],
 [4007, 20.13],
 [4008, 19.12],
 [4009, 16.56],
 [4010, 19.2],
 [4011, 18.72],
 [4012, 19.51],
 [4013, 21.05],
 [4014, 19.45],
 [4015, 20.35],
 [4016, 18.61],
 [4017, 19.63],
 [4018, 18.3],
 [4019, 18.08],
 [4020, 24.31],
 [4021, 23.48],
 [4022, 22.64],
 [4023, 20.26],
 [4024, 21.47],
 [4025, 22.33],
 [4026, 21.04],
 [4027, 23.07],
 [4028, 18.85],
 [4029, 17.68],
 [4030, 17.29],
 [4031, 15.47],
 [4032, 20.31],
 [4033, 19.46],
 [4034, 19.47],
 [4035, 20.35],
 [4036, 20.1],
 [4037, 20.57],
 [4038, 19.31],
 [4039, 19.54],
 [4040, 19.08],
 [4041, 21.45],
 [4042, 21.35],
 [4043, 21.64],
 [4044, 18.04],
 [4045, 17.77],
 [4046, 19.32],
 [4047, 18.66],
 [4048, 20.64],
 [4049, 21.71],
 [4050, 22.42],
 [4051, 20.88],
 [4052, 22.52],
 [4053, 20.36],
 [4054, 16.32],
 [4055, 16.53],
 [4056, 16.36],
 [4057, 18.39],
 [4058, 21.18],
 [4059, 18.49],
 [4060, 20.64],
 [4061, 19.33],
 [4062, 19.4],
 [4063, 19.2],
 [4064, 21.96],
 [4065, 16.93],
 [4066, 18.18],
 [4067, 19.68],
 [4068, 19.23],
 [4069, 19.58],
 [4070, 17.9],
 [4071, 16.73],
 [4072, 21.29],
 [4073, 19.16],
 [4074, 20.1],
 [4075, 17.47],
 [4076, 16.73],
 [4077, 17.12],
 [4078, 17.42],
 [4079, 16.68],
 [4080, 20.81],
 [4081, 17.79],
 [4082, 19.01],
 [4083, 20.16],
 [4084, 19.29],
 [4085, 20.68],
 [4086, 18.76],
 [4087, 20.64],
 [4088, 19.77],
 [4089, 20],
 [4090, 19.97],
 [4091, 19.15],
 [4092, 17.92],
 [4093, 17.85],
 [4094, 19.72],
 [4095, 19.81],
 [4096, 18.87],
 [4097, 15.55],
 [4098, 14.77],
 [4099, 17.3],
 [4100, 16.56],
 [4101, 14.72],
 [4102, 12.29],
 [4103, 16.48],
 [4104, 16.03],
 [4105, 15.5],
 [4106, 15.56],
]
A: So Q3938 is 12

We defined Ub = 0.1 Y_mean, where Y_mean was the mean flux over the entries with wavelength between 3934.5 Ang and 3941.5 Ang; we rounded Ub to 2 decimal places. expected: 0.98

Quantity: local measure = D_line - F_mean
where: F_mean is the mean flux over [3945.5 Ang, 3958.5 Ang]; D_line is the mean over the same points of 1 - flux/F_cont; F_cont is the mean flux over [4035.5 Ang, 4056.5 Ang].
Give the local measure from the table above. -16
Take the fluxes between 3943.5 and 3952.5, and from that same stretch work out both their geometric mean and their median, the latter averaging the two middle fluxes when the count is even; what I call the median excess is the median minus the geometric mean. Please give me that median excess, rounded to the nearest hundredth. 0.49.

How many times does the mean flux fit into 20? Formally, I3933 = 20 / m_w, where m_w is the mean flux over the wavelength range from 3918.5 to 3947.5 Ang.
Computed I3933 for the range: 1.7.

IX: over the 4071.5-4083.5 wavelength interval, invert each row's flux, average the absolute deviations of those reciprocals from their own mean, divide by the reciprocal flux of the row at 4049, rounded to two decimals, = 0.09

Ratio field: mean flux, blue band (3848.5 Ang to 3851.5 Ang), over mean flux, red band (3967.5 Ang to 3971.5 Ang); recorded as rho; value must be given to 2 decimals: 2.05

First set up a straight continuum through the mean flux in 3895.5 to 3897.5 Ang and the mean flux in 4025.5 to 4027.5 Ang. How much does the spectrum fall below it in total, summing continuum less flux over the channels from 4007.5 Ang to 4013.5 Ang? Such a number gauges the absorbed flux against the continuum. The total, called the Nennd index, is 12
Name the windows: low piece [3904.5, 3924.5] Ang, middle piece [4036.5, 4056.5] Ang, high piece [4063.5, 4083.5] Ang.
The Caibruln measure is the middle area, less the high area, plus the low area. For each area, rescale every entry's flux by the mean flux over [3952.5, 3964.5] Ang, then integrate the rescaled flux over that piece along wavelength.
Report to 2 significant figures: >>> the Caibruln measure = 24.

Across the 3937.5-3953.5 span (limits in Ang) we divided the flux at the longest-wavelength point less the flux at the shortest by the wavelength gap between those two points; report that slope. 0.5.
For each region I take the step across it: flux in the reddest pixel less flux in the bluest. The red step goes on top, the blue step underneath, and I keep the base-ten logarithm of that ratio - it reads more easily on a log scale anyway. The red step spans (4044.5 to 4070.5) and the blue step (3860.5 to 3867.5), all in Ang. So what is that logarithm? -0.92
